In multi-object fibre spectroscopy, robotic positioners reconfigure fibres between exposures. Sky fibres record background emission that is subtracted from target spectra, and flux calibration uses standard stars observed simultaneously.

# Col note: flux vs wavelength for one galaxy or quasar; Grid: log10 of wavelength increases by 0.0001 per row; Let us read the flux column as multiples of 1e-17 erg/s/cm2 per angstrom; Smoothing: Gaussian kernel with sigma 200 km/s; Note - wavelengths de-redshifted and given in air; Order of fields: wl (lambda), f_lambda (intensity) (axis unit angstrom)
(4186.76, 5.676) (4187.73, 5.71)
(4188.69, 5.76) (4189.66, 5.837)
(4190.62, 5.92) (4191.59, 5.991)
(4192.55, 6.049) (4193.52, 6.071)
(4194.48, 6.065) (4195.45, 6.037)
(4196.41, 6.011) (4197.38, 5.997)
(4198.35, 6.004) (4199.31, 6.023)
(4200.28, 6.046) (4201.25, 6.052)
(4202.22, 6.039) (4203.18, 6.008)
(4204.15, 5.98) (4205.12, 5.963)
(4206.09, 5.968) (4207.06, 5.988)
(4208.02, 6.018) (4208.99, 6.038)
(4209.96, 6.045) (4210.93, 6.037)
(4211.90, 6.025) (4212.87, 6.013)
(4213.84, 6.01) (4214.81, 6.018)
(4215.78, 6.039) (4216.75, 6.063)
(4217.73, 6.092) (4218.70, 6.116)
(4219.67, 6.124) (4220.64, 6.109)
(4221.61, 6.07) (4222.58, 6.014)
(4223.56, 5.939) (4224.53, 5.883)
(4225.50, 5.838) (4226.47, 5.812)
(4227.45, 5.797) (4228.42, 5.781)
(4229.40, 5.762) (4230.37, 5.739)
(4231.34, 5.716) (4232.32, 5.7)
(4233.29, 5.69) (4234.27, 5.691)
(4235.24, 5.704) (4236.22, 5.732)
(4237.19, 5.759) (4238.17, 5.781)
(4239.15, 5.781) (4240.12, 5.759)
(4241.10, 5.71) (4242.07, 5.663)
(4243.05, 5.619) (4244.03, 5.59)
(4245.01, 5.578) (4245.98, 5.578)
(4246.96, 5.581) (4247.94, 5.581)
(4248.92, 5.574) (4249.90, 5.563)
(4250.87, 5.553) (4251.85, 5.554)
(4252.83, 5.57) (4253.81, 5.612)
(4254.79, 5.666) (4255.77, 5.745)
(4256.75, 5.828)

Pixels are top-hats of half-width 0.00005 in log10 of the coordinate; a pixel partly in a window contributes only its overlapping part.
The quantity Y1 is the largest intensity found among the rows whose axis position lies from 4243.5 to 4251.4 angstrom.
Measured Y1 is 5.59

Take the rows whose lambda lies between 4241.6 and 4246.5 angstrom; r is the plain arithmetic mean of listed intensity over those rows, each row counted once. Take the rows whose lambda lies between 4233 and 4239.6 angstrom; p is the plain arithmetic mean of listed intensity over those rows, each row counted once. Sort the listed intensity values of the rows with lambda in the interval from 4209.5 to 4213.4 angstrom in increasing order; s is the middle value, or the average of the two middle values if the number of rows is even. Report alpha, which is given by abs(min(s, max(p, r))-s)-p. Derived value -5.437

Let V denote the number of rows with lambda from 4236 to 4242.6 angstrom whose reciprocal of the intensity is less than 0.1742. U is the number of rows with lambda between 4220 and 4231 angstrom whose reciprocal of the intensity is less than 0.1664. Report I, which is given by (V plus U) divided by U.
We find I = 2.3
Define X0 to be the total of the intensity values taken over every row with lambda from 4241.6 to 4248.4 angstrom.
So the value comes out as 39.2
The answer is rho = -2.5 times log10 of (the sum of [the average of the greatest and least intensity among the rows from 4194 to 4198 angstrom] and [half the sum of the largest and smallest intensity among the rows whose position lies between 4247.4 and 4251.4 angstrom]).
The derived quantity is -2.661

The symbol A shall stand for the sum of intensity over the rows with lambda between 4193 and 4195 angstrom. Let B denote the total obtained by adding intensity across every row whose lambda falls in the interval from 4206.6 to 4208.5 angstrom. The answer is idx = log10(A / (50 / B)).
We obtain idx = 0.465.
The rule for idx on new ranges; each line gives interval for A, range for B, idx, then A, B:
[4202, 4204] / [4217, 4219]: 0.469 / 12.0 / 12.2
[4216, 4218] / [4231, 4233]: 0.443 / 12.2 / 11.4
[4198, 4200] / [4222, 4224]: 0.459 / 12.0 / 12.0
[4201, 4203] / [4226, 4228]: 0.448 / 12.1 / 11.6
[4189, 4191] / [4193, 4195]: 0.455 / 11.8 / 12.1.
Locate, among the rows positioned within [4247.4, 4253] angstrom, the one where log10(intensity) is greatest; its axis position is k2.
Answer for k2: 4247.94 angstrom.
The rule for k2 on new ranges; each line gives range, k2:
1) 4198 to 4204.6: 4201.25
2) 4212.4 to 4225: 4219.67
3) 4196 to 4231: 4219.67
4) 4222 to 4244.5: 4222.58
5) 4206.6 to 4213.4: 4209.96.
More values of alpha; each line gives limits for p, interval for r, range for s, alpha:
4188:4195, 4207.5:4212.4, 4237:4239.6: -5.956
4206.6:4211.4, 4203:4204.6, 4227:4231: -6.025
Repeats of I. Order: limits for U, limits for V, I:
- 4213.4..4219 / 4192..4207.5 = 3.7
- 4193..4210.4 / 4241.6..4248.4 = 1.0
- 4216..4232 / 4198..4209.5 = 2.7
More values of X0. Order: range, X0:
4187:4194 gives 41.3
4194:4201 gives 42.2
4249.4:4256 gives 39.3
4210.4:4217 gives 42.2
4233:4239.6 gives 40.1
